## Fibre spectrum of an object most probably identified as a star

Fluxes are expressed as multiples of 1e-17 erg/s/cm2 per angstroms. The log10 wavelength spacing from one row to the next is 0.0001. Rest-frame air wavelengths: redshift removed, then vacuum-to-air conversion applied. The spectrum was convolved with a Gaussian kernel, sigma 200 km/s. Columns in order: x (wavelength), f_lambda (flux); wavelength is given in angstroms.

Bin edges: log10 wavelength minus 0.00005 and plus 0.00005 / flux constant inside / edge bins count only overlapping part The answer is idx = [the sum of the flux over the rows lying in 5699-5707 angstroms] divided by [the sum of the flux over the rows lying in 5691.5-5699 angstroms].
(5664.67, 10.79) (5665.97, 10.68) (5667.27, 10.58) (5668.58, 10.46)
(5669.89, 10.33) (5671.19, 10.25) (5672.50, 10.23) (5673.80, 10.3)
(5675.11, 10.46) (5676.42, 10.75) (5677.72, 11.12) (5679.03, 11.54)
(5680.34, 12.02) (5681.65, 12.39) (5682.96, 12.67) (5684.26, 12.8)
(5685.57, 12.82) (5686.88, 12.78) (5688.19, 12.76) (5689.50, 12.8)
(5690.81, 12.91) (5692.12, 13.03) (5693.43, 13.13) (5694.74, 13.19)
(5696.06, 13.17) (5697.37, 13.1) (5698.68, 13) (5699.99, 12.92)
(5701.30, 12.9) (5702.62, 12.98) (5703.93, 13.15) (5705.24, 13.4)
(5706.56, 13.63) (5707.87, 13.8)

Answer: 1.00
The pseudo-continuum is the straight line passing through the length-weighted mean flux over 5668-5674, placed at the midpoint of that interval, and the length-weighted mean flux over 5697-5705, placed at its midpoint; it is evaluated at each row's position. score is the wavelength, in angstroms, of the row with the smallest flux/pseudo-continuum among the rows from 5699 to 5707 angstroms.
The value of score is 5702.62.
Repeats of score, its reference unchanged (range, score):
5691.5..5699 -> 5698.68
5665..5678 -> 5673.80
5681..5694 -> 5693.43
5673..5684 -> 5673.80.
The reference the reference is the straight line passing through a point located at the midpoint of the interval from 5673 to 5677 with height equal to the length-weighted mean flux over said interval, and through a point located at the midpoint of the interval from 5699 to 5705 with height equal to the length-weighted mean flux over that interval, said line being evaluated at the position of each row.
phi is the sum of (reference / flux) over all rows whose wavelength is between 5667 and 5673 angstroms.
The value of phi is 4.83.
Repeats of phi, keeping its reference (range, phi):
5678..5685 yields 4.53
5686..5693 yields 4.61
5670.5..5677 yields 4.99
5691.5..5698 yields 4.70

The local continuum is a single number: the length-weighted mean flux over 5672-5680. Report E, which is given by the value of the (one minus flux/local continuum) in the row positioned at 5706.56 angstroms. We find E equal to -0.26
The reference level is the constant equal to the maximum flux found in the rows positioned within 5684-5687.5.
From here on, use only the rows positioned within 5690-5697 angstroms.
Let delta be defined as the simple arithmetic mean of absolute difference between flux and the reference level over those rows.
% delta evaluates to 0.3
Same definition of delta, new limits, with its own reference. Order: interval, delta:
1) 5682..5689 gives 0.1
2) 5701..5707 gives 0.4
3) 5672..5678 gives 2.2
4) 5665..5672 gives 2.4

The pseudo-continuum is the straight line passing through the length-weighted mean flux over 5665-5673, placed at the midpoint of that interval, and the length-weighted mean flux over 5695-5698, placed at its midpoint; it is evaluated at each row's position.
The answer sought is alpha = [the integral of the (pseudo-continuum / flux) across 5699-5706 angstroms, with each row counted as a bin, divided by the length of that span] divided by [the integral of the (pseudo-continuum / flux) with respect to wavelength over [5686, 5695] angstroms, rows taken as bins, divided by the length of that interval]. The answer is 1.08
